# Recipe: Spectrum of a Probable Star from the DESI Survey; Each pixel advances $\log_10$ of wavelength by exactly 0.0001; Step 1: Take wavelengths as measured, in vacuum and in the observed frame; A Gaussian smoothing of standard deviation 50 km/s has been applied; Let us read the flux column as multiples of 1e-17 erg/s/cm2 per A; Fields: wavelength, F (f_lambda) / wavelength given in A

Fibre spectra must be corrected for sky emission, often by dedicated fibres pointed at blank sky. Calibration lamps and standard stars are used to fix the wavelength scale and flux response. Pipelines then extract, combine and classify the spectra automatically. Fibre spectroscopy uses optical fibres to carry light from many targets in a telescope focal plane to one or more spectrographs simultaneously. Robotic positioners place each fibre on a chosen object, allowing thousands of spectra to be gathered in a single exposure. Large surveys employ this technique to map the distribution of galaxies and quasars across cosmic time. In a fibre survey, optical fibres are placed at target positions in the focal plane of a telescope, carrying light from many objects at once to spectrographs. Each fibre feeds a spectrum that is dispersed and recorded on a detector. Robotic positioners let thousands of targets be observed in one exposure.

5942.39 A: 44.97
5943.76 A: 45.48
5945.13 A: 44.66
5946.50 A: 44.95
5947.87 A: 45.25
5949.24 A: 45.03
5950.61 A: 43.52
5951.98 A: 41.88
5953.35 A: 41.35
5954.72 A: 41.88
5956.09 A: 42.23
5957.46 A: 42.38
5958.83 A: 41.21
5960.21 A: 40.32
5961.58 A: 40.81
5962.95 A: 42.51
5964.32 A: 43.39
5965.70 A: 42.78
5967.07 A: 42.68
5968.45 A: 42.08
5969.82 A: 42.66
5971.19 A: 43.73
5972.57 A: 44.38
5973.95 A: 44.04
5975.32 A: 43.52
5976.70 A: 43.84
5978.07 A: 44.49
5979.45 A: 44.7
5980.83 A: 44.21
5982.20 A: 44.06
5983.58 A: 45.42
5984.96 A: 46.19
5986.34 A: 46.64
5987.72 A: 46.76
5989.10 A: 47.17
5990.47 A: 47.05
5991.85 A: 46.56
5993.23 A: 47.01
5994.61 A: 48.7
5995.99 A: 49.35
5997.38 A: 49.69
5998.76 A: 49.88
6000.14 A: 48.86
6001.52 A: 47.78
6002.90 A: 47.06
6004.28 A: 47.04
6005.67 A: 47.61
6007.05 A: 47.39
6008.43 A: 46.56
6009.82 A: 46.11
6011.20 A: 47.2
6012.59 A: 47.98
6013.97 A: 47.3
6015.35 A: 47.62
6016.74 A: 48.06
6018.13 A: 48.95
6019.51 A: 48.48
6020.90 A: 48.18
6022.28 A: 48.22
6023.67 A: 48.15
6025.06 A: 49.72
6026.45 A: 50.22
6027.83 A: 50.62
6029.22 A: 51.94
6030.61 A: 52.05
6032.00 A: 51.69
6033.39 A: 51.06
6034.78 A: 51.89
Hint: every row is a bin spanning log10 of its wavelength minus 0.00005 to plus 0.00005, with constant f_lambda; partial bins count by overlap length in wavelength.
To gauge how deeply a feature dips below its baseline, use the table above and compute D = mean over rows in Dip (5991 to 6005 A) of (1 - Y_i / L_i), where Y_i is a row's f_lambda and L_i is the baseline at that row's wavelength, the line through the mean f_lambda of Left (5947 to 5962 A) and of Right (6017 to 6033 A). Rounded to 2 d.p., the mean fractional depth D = -0.03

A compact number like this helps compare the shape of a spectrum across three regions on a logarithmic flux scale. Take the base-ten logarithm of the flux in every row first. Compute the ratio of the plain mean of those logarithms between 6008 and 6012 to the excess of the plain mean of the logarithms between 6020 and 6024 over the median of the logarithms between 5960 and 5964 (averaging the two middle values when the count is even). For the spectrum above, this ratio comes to 23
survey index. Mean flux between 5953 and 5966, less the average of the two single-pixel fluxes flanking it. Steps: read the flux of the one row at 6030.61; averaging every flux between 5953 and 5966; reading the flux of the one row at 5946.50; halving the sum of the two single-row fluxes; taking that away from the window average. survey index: -6.6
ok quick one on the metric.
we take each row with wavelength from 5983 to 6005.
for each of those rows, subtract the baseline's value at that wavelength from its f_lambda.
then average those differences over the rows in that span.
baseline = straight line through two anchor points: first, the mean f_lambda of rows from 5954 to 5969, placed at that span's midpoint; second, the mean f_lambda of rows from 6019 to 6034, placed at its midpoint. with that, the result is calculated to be 1.56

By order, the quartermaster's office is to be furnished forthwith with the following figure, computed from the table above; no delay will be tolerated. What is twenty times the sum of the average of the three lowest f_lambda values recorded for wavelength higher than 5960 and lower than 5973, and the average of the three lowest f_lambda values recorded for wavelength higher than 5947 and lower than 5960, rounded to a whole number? 1651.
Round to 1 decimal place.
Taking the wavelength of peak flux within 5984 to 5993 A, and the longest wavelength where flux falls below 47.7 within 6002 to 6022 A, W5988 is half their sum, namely 6002.2 A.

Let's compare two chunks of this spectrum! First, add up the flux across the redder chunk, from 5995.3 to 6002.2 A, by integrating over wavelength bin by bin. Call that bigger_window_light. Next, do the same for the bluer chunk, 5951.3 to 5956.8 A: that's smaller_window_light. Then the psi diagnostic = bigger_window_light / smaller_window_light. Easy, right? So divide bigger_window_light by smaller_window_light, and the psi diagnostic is 1.5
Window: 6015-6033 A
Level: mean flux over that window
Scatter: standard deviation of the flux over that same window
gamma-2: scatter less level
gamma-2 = -48.0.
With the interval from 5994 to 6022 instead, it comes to -47.0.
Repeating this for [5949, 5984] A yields -41.7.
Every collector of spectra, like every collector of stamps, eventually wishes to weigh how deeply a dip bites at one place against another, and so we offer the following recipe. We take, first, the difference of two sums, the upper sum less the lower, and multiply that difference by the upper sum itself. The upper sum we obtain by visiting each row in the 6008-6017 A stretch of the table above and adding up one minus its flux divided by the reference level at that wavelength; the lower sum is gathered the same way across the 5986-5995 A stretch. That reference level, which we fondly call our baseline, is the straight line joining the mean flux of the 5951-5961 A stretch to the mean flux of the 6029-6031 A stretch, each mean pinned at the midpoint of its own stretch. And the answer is 0.14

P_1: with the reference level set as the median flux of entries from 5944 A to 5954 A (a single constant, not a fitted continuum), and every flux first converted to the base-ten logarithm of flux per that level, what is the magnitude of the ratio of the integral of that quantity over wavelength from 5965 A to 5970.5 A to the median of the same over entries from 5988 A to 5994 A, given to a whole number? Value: 5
